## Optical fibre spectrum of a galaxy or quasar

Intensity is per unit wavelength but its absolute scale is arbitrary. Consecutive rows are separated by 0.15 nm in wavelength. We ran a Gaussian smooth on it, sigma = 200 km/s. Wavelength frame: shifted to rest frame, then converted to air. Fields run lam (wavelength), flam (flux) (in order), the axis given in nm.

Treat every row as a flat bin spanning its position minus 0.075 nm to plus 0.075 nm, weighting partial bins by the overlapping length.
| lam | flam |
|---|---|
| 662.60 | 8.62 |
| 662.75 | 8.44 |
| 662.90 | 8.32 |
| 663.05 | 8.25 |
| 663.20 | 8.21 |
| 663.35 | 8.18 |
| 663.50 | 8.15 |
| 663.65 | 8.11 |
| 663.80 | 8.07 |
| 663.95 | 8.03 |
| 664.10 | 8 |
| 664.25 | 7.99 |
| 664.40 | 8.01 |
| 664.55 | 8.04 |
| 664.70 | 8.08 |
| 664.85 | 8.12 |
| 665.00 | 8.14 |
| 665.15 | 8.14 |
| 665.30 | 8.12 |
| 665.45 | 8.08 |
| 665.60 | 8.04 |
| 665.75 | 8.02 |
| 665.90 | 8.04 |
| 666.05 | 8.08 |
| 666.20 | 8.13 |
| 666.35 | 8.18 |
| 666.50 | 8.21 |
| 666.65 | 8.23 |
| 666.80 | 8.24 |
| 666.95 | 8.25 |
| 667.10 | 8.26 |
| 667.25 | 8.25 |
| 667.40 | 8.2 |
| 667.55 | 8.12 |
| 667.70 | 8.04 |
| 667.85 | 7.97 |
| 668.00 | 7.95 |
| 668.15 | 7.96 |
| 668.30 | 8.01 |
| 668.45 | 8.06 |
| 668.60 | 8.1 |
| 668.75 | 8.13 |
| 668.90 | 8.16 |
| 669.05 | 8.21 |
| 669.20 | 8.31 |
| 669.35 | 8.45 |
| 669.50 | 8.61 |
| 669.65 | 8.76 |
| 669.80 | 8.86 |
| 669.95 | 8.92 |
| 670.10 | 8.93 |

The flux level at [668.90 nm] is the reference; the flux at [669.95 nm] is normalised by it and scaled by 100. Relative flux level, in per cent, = 109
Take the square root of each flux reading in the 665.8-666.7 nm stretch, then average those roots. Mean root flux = 2.85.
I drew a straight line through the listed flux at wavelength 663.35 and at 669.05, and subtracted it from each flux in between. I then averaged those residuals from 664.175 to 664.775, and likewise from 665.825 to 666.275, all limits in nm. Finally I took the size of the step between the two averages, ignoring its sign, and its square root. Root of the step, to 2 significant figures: 0.21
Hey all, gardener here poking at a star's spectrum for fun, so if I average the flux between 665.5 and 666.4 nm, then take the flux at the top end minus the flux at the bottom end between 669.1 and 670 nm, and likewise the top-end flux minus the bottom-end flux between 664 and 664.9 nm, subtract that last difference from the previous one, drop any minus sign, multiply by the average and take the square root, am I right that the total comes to 2.0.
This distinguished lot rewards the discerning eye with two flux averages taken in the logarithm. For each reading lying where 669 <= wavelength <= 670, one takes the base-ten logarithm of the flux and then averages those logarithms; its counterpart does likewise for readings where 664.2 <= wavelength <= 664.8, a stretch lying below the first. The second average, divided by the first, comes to 0.97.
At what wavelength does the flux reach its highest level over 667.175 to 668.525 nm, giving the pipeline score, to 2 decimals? 667.25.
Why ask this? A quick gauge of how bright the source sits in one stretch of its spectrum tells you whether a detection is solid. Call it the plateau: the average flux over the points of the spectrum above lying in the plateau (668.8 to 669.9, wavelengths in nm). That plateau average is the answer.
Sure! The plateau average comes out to 8.48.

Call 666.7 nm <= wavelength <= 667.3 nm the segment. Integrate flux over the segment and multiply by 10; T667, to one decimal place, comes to 49.5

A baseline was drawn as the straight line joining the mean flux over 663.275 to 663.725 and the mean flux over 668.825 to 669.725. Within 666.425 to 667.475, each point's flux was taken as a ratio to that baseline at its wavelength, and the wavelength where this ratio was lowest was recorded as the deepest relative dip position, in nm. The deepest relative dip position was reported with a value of 667.40 nm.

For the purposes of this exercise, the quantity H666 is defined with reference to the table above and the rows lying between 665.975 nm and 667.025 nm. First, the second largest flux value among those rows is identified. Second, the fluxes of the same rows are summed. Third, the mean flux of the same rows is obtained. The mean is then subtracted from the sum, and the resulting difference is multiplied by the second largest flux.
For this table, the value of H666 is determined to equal 405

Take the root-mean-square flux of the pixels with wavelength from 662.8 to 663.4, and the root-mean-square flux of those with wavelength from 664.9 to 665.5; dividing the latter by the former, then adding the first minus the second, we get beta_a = 1.1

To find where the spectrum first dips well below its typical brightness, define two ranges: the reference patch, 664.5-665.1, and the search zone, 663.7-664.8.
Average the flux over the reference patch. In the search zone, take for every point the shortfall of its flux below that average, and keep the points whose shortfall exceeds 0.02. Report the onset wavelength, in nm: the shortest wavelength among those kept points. 663.80 nm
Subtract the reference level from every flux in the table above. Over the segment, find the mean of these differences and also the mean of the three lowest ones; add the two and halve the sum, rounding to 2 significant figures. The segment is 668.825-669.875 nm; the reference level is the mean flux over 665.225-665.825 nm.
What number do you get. 0.29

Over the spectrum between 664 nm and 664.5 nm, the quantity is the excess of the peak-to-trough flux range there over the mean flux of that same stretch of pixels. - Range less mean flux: -7.98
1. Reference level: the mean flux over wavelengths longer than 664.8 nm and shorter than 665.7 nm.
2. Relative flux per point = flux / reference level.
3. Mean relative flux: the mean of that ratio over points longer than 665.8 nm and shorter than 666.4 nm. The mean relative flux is 1.00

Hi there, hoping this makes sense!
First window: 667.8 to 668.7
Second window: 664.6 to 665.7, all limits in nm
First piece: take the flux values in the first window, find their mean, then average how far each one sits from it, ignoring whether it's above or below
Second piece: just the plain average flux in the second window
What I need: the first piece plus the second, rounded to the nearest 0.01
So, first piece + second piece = 8.15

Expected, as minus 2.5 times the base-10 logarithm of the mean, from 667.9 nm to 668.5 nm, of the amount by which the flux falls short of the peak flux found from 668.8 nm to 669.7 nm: 0.29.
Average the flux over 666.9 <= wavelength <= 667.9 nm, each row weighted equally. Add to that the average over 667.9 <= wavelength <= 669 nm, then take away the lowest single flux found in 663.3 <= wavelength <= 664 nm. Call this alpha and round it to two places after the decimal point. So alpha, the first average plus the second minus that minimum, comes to 8.18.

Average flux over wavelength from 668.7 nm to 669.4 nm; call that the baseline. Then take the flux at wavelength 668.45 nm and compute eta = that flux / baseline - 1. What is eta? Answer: -0.023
